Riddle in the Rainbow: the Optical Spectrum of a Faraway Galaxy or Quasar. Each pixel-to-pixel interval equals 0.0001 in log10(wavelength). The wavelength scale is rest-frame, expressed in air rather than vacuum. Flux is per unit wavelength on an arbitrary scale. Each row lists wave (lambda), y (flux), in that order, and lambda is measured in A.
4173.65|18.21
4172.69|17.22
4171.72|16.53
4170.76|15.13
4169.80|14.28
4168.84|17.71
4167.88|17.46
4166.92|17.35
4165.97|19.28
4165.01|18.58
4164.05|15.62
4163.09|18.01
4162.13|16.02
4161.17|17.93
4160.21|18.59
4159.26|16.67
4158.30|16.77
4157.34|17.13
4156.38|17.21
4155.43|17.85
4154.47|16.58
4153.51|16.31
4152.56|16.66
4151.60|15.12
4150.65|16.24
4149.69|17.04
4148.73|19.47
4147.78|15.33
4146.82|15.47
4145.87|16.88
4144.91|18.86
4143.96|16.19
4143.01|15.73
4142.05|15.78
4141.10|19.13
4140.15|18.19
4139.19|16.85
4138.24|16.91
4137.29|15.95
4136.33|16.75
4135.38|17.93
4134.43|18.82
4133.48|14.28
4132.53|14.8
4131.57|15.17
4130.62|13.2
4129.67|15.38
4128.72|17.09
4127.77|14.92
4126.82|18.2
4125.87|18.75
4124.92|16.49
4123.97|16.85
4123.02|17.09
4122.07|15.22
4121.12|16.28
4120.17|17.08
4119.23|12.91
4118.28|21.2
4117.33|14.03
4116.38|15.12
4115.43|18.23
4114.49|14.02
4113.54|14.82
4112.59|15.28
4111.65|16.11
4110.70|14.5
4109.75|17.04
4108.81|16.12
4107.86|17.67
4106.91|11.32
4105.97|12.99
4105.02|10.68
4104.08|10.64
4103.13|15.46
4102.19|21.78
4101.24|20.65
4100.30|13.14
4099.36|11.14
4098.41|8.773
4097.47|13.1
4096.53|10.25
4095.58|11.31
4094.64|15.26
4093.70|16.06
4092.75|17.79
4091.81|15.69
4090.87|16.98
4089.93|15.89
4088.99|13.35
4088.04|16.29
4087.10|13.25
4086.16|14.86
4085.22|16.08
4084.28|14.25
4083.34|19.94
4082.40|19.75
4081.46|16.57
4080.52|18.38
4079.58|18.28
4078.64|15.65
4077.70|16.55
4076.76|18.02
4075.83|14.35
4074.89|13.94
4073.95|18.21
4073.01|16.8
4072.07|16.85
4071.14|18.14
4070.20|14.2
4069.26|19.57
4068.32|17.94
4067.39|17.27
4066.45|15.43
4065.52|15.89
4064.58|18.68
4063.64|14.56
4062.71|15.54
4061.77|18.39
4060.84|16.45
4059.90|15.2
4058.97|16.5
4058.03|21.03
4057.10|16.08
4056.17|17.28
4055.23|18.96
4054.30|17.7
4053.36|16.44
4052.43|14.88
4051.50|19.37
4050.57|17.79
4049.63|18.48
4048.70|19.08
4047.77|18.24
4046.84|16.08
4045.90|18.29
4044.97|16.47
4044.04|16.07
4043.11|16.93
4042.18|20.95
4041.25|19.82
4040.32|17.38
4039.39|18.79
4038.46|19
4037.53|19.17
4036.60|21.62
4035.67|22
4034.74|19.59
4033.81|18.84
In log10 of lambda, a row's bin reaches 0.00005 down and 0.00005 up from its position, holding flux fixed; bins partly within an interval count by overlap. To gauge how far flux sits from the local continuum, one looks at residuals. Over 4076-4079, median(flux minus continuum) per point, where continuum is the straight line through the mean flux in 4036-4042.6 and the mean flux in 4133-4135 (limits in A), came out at -1.8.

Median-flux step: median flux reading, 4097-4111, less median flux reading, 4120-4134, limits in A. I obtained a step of -3.1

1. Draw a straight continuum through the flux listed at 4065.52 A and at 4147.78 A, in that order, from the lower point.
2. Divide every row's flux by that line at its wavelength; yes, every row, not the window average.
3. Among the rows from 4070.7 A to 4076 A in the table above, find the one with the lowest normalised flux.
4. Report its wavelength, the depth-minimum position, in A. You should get 4074.89 A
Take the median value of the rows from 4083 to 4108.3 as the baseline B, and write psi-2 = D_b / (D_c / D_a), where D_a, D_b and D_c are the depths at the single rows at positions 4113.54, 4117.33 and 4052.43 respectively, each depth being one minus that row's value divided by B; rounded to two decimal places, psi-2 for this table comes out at -0.11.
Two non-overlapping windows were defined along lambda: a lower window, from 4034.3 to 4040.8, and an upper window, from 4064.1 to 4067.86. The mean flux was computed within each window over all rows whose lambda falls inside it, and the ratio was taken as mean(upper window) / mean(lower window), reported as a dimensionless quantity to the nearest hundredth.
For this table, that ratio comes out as 0.86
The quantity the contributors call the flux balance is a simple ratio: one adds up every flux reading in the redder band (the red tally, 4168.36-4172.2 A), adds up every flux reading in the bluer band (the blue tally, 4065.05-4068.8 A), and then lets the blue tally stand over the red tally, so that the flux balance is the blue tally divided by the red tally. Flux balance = 1.05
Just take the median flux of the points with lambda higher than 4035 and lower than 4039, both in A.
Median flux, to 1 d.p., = 20.4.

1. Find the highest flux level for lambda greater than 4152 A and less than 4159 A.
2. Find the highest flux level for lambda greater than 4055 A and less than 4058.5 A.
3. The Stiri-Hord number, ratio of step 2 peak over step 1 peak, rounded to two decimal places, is 1.18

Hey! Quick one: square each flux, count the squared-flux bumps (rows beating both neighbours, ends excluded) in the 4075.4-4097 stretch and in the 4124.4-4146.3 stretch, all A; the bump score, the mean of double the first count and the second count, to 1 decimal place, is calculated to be 10.5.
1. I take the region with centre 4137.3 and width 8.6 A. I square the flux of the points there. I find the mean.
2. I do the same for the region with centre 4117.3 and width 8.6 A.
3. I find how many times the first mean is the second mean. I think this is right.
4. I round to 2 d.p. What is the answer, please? 1.14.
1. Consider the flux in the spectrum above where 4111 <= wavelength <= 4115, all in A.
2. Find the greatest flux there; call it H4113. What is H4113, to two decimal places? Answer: 16.11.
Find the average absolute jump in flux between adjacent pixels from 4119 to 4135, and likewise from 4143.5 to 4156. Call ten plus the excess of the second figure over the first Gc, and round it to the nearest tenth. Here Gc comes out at 9.8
